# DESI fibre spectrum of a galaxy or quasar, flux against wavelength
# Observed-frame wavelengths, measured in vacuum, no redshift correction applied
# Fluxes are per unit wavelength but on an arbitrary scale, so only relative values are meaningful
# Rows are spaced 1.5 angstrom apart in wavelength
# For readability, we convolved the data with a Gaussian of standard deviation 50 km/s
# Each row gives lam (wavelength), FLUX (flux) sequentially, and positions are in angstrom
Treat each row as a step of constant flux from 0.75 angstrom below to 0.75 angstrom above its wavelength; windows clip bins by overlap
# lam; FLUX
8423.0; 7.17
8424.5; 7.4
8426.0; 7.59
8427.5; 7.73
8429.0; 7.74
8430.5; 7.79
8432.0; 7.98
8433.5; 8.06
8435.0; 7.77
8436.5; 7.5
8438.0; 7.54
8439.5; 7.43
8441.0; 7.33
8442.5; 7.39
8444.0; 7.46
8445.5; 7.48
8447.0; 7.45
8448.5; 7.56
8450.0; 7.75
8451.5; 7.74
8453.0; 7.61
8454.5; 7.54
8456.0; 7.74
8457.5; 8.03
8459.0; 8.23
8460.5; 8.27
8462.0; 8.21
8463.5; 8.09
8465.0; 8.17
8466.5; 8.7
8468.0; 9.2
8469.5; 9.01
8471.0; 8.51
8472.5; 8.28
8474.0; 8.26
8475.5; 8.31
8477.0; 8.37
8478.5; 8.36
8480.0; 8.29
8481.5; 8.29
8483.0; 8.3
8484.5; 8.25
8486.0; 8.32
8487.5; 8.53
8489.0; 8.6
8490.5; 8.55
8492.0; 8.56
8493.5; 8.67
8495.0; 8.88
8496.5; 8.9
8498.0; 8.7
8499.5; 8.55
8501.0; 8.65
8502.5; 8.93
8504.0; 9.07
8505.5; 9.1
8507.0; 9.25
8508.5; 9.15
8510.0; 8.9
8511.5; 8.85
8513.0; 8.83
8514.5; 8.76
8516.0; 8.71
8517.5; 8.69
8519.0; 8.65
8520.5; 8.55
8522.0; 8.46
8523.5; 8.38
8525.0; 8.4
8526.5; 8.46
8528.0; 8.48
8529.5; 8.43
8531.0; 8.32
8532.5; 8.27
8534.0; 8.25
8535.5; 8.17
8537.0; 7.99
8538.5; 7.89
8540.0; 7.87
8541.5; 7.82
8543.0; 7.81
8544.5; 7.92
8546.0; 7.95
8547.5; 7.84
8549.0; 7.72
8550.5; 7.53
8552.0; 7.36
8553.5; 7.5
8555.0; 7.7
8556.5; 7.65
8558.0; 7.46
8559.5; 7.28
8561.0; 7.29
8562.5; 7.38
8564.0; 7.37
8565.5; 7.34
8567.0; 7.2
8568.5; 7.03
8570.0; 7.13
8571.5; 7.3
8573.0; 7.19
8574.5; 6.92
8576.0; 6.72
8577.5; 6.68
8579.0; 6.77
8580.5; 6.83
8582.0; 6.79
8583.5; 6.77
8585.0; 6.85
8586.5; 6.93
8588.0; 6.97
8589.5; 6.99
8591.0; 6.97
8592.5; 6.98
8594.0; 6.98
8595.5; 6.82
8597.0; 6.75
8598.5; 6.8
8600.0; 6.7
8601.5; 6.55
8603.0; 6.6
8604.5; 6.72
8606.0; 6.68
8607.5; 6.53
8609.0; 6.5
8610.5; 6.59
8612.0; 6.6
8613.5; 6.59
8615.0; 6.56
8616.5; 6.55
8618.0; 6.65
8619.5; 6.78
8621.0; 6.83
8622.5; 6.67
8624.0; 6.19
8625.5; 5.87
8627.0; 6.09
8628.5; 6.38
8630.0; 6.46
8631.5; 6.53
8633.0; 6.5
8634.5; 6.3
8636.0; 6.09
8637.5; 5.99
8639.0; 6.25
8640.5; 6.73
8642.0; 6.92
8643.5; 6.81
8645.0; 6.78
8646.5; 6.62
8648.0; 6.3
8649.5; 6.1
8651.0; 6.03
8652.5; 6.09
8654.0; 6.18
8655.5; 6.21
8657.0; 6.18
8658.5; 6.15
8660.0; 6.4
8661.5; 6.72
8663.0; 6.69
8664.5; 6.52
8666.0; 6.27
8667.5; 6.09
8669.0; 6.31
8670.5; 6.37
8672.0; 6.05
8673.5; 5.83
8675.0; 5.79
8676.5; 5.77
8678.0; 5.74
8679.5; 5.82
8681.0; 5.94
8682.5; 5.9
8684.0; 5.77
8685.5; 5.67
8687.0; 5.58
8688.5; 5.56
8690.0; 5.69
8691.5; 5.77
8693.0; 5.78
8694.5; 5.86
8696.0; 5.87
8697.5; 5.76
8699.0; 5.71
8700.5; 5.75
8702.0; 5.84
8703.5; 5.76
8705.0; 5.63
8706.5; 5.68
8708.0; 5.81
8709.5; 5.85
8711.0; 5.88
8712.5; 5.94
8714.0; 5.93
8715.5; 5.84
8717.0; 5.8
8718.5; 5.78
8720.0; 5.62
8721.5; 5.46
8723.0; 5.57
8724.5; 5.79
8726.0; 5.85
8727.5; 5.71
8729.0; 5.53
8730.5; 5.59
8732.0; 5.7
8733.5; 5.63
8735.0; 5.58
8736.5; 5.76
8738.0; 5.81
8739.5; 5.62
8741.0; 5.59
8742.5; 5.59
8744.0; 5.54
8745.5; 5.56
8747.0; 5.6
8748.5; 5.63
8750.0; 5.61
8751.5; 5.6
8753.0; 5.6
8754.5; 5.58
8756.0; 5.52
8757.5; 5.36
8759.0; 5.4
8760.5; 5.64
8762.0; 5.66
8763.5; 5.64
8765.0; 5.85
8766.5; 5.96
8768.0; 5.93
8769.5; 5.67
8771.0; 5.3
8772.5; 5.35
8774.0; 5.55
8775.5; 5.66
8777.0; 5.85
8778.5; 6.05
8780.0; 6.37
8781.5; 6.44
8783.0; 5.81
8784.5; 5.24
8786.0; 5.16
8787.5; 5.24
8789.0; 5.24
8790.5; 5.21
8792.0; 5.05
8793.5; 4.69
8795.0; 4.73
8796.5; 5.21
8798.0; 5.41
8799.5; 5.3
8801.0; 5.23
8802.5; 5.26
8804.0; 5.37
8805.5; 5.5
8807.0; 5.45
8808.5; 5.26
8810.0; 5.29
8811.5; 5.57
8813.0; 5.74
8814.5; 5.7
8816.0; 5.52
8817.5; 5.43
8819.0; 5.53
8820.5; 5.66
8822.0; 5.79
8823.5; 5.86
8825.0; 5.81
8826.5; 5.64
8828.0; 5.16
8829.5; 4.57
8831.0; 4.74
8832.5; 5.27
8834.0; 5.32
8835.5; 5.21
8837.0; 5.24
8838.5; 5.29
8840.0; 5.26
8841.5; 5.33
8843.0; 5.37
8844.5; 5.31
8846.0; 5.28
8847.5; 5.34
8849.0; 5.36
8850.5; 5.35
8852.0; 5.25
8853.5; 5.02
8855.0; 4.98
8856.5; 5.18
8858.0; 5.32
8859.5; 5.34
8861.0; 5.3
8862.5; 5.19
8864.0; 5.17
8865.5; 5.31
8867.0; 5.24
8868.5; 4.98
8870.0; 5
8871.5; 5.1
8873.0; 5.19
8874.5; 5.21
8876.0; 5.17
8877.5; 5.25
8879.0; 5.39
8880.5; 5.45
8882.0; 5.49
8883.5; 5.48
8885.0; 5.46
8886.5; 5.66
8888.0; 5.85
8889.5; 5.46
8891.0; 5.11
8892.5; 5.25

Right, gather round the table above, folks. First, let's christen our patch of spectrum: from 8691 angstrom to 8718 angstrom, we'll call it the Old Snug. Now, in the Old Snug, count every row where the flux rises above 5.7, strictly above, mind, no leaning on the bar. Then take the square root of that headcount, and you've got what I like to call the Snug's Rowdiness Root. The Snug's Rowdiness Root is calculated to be 4.0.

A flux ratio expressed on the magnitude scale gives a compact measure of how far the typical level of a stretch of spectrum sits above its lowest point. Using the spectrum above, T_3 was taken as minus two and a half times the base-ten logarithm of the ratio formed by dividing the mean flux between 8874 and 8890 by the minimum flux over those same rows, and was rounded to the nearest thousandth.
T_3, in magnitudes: -0.056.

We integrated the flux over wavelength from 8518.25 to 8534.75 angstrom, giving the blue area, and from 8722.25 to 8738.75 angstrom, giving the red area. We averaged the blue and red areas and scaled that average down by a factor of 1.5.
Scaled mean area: 78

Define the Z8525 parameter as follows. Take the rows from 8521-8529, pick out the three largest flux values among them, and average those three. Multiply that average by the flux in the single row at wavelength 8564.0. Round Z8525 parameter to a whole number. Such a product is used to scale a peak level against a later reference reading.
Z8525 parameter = 62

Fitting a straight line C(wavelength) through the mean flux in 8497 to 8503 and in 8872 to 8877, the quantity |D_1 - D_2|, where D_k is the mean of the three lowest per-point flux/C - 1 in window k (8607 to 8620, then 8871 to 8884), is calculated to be 0.14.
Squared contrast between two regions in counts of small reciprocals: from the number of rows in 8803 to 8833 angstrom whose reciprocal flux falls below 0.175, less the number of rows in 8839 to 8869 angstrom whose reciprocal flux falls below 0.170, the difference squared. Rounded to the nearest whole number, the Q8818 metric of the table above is 16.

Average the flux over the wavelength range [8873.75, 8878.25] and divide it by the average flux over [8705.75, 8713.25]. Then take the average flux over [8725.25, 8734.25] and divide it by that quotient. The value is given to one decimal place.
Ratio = 6.3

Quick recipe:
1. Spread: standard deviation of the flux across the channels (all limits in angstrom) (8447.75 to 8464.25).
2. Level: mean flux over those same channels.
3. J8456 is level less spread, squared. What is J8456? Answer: 58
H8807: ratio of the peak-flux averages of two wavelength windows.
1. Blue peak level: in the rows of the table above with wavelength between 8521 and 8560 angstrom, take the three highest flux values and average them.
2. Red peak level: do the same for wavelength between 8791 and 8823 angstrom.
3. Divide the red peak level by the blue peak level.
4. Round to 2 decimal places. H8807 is 0.68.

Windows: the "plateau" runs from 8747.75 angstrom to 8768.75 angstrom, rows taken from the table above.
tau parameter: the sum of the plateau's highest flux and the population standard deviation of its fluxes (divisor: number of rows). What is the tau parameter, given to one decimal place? 6.1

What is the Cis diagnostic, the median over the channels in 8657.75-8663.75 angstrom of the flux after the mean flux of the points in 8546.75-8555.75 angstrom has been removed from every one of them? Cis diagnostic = -1.1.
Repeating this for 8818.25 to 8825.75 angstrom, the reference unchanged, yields -1.8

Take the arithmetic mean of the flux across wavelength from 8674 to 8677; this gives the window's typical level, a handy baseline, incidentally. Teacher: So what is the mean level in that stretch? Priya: 5.8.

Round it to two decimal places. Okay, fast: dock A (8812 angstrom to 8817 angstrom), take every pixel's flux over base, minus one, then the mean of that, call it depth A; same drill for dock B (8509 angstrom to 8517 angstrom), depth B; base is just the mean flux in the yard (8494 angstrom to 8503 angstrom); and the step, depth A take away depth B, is -0.36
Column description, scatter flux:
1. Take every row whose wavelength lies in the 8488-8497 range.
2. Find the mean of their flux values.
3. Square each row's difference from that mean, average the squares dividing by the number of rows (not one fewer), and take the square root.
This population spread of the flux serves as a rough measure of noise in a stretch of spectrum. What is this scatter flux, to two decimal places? 0.14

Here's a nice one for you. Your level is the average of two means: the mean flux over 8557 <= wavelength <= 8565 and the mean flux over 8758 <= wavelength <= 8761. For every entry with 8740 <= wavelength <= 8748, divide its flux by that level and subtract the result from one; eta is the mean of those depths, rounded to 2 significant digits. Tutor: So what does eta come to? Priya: 0.13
